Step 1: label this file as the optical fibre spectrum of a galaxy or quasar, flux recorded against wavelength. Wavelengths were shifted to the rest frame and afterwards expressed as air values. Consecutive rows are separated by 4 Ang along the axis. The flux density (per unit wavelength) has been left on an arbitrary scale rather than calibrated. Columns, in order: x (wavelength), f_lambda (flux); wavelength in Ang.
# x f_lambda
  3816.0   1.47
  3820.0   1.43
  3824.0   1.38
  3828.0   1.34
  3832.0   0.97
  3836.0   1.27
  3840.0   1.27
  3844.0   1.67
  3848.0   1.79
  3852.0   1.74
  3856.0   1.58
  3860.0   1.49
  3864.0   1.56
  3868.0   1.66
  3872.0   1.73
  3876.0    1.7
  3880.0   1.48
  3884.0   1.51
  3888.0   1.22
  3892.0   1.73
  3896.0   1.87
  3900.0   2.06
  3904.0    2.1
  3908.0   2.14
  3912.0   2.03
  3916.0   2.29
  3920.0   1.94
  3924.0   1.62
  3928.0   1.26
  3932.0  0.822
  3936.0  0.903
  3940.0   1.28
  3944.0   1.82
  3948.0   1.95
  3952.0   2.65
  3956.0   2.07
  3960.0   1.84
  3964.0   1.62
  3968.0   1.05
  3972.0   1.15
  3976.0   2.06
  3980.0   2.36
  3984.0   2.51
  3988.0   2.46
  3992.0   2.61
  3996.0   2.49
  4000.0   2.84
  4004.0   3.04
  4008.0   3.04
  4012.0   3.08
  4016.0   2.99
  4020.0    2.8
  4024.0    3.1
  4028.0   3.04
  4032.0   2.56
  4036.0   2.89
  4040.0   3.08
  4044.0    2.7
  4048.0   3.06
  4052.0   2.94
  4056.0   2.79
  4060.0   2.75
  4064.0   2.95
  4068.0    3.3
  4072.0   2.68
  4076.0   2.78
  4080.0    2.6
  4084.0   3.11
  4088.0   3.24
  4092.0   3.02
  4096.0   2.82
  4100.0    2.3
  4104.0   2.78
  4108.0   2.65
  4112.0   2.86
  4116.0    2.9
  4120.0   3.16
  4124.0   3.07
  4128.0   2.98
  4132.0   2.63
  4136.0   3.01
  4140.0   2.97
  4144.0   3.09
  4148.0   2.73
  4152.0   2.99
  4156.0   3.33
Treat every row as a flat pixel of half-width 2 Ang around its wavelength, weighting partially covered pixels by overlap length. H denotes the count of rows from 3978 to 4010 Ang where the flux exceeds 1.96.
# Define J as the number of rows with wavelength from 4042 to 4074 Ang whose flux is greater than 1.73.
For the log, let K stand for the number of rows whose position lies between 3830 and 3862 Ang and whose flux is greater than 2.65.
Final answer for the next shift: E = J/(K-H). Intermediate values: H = 8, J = 8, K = 0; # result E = -1.0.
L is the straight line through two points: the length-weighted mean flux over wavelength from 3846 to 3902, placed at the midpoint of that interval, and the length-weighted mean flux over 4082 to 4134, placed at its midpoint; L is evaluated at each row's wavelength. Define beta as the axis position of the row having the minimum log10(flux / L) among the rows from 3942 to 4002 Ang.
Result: 3968.0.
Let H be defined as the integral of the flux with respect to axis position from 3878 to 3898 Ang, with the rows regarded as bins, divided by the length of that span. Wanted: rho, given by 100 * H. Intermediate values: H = 1.6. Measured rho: 156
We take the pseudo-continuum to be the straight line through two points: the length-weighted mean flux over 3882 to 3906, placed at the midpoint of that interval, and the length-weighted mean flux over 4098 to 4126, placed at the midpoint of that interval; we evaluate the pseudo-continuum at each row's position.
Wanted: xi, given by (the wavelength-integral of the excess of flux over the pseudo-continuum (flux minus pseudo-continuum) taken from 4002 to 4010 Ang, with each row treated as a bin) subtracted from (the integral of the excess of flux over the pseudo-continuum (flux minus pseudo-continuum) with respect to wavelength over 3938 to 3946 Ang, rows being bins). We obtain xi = -9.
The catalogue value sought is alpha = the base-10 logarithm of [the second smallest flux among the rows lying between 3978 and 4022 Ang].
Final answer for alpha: 0.39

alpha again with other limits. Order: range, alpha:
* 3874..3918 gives 0.17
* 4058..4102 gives 0.41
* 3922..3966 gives -0.04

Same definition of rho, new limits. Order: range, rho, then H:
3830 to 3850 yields 139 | 1.4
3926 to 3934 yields 104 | 1.0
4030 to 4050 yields 286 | 2.9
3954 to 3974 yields 155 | 1.5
